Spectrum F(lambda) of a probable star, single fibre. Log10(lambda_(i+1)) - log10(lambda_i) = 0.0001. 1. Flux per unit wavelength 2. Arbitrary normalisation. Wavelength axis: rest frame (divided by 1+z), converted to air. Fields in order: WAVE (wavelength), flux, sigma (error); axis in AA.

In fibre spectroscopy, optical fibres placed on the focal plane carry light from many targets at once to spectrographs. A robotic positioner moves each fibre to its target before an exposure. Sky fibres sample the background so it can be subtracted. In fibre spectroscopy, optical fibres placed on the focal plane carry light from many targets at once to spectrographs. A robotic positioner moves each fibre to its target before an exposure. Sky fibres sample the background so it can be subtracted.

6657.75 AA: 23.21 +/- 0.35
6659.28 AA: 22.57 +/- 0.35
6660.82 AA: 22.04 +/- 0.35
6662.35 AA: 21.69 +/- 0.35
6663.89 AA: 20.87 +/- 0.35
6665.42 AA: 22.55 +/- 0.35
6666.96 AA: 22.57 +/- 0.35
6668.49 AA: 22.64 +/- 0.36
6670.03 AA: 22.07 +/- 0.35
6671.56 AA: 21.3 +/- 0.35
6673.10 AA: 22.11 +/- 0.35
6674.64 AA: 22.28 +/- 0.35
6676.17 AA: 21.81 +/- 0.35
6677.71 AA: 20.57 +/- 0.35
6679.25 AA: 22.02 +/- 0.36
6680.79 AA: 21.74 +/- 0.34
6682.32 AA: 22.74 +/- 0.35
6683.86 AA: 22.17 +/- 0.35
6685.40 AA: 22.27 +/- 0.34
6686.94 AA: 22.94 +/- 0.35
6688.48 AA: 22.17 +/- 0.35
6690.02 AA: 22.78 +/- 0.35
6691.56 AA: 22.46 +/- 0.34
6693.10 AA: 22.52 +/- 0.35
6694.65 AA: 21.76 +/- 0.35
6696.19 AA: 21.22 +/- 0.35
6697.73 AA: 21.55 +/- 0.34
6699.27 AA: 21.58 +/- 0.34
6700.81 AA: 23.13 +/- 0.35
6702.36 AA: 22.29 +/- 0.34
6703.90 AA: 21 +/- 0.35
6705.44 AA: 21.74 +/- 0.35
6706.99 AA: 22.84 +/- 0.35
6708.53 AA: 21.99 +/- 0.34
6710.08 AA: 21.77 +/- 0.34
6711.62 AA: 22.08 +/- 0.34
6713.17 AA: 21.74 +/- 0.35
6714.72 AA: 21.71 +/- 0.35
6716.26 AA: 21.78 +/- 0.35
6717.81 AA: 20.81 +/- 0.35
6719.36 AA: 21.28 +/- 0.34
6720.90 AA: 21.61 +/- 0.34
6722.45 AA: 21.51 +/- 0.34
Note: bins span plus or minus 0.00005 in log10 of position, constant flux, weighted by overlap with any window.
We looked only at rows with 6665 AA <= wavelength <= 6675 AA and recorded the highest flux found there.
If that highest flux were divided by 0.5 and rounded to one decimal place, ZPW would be 45.3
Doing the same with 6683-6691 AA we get 45.9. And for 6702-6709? 45.7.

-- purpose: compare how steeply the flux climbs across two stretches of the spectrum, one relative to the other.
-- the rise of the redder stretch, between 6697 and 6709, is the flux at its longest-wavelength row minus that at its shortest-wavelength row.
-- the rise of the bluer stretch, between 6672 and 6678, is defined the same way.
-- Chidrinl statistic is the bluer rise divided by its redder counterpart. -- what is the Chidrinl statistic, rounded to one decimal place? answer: -3.5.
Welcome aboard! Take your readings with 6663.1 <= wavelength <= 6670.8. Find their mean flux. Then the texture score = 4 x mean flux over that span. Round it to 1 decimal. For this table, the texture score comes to 88.6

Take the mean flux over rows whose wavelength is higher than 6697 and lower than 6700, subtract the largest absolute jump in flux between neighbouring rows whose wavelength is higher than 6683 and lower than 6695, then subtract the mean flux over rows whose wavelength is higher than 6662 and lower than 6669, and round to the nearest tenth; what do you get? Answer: -1.3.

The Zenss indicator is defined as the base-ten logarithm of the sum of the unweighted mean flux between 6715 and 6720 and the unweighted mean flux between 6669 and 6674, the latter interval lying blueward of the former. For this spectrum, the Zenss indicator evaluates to 1.635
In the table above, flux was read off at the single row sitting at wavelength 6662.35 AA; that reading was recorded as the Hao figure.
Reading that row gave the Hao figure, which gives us 21.69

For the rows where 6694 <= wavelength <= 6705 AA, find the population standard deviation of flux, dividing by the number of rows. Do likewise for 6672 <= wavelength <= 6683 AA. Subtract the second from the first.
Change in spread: 0.04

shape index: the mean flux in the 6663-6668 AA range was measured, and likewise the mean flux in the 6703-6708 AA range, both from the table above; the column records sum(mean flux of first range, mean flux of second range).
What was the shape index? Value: 43.9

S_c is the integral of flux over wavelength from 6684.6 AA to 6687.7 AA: 70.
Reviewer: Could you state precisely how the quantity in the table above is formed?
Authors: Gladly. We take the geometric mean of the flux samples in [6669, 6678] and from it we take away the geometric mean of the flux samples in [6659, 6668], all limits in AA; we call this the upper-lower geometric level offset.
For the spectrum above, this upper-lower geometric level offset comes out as -0.36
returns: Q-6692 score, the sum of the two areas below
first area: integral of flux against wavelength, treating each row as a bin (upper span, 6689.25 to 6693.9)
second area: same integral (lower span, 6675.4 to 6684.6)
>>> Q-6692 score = 306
